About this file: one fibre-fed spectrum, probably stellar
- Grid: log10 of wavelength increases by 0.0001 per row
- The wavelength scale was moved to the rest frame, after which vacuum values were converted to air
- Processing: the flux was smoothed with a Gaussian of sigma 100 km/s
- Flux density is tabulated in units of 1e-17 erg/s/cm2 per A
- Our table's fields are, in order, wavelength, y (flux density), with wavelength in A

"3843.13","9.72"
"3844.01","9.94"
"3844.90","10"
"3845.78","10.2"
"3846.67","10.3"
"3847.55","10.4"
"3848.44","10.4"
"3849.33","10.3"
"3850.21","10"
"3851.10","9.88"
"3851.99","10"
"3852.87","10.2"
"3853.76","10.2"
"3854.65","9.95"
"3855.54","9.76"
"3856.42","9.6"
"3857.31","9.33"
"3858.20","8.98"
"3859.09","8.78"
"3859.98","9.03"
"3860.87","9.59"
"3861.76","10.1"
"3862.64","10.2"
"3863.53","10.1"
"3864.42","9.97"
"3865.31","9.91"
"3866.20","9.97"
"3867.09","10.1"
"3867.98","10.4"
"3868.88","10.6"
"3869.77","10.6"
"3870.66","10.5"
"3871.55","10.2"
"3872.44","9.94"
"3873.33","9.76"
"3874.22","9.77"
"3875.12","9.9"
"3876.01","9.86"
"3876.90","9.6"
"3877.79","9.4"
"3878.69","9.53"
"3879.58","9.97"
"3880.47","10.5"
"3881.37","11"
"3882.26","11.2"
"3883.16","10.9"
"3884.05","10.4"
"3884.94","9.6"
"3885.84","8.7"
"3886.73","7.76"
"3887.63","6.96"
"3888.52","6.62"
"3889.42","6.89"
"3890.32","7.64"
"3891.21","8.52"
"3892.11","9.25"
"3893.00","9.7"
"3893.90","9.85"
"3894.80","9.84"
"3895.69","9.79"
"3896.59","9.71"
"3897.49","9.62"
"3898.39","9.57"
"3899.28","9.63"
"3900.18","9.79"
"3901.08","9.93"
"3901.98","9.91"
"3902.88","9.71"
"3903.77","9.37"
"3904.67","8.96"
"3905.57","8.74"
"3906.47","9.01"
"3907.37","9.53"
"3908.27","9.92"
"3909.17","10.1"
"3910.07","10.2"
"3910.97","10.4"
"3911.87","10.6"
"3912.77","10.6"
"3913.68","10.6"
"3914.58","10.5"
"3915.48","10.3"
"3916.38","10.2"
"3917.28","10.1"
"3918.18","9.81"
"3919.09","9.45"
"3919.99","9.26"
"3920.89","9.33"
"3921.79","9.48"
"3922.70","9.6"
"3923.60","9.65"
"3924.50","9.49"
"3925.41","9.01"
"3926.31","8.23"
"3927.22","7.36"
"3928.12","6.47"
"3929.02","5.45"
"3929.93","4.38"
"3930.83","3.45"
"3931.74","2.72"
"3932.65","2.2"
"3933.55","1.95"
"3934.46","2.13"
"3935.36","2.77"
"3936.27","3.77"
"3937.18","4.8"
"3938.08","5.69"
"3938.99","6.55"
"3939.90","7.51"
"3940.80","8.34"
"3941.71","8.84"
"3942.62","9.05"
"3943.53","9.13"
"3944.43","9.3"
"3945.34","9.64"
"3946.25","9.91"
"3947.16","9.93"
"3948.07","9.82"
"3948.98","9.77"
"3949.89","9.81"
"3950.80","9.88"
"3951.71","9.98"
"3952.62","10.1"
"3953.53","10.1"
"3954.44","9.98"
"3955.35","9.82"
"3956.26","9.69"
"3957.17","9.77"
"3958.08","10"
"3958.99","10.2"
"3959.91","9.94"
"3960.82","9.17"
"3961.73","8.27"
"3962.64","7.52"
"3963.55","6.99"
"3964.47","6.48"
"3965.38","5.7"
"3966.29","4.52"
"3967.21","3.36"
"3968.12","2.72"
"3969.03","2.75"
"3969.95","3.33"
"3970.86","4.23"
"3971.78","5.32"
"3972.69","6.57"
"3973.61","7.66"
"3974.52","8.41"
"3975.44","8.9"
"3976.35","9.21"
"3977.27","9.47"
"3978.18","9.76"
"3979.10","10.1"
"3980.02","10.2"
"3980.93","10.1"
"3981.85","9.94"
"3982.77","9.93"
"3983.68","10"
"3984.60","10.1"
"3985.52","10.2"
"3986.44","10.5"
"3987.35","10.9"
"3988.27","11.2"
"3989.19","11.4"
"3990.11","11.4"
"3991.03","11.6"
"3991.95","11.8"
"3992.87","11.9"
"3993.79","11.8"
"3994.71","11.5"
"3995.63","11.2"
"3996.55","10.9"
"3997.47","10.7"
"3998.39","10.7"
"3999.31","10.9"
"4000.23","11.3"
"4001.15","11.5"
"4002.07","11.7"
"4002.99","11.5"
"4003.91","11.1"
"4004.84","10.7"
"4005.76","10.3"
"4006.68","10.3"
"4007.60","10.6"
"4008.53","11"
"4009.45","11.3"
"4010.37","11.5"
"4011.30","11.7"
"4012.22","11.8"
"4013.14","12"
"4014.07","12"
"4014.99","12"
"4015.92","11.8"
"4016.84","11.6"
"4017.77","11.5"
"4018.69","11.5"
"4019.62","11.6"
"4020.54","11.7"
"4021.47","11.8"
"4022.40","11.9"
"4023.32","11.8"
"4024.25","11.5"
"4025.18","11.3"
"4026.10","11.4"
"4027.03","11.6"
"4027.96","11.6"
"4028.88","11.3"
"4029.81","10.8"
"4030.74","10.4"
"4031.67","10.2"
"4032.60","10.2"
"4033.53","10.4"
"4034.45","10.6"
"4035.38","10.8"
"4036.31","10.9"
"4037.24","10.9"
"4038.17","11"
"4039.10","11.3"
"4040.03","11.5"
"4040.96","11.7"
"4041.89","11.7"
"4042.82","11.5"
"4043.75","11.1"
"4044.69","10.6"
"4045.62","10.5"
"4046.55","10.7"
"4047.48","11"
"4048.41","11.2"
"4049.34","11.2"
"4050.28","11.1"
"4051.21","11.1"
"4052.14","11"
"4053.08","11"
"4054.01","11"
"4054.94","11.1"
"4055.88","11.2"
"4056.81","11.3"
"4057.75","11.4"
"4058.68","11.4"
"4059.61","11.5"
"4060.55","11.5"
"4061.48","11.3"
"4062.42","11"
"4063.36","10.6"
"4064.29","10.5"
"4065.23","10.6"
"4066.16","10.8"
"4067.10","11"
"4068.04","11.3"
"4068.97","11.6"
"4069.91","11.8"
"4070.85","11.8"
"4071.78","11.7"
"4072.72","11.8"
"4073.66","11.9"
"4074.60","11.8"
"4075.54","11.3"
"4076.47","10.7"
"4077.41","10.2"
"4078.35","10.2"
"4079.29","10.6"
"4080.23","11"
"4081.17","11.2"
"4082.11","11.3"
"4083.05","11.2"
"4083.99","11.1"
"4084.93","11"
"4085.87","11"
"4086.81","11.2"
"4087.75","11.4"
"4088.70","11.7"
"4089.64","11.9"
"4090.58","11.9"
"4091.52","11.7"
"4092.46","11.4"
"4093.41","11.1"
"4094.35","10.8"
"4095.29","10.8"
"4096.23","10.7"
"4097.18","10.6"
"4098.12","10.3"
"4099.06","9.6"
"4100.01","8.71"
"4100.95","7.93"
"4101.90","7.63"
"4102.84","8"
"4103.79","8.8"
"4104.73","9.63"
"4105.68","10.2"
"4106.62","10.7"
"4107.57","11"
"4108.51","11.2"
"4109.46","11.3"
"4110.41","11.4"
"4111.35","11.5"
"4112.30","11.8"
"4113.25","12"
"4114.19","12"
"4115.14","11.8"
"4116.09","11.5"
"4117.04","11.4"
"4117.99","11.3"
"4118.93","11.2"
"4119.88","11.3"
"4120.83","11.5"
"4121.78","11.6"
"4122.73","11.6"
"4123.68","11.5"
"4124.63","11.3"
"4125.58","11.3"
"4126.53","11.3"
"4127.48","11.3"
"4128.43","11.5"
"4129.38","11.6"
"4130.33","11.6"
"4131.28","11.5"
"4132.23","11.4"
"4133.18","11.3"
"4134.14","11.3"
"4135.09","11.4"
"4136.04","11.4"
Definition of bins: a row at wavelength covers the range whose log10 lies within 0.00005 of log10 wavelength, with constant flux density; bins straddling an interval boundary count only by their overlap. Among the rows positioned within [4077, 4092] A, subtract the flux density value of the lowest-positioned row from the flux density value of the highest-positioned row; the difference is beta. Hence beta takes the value 1.5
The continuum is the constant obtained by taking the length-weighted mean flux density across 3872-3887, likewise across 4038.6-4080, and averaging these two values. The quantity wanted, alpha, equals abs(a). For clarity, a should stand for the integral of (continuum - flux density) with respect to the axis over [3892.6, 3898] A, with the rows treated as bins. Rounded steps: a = 4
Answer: 4.2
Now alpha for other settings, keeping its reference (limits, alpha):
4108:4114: 6.1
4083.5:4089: 3.8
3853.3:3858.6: 4.7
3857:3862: 6.3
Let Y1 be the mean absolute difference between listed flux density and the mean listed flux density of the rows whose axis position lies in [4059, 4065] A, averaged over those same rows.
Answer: 0.37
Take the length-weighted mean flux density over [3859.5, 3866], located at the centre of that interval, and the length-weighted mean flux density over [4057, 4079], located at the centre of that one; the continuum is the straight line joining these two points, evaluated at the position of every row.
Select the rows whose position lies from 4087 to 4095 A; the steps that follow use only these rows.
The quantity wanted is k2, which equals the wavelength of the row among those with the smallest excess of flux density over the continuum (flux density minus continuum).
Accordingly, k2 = 4094.35 A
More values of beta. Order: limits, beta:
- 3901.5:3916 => 0.4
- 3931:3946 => 6.9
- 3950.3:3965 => -3.4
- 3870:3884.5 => -0.1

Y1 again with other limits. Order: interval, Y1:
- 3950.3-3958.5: 0.12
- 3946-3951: 0.05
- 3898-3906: 0.33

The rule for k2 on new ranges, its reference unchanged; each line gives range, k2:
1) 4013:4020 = 4018.69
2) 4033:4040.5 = 4033.53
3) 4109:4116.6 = 4109.46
